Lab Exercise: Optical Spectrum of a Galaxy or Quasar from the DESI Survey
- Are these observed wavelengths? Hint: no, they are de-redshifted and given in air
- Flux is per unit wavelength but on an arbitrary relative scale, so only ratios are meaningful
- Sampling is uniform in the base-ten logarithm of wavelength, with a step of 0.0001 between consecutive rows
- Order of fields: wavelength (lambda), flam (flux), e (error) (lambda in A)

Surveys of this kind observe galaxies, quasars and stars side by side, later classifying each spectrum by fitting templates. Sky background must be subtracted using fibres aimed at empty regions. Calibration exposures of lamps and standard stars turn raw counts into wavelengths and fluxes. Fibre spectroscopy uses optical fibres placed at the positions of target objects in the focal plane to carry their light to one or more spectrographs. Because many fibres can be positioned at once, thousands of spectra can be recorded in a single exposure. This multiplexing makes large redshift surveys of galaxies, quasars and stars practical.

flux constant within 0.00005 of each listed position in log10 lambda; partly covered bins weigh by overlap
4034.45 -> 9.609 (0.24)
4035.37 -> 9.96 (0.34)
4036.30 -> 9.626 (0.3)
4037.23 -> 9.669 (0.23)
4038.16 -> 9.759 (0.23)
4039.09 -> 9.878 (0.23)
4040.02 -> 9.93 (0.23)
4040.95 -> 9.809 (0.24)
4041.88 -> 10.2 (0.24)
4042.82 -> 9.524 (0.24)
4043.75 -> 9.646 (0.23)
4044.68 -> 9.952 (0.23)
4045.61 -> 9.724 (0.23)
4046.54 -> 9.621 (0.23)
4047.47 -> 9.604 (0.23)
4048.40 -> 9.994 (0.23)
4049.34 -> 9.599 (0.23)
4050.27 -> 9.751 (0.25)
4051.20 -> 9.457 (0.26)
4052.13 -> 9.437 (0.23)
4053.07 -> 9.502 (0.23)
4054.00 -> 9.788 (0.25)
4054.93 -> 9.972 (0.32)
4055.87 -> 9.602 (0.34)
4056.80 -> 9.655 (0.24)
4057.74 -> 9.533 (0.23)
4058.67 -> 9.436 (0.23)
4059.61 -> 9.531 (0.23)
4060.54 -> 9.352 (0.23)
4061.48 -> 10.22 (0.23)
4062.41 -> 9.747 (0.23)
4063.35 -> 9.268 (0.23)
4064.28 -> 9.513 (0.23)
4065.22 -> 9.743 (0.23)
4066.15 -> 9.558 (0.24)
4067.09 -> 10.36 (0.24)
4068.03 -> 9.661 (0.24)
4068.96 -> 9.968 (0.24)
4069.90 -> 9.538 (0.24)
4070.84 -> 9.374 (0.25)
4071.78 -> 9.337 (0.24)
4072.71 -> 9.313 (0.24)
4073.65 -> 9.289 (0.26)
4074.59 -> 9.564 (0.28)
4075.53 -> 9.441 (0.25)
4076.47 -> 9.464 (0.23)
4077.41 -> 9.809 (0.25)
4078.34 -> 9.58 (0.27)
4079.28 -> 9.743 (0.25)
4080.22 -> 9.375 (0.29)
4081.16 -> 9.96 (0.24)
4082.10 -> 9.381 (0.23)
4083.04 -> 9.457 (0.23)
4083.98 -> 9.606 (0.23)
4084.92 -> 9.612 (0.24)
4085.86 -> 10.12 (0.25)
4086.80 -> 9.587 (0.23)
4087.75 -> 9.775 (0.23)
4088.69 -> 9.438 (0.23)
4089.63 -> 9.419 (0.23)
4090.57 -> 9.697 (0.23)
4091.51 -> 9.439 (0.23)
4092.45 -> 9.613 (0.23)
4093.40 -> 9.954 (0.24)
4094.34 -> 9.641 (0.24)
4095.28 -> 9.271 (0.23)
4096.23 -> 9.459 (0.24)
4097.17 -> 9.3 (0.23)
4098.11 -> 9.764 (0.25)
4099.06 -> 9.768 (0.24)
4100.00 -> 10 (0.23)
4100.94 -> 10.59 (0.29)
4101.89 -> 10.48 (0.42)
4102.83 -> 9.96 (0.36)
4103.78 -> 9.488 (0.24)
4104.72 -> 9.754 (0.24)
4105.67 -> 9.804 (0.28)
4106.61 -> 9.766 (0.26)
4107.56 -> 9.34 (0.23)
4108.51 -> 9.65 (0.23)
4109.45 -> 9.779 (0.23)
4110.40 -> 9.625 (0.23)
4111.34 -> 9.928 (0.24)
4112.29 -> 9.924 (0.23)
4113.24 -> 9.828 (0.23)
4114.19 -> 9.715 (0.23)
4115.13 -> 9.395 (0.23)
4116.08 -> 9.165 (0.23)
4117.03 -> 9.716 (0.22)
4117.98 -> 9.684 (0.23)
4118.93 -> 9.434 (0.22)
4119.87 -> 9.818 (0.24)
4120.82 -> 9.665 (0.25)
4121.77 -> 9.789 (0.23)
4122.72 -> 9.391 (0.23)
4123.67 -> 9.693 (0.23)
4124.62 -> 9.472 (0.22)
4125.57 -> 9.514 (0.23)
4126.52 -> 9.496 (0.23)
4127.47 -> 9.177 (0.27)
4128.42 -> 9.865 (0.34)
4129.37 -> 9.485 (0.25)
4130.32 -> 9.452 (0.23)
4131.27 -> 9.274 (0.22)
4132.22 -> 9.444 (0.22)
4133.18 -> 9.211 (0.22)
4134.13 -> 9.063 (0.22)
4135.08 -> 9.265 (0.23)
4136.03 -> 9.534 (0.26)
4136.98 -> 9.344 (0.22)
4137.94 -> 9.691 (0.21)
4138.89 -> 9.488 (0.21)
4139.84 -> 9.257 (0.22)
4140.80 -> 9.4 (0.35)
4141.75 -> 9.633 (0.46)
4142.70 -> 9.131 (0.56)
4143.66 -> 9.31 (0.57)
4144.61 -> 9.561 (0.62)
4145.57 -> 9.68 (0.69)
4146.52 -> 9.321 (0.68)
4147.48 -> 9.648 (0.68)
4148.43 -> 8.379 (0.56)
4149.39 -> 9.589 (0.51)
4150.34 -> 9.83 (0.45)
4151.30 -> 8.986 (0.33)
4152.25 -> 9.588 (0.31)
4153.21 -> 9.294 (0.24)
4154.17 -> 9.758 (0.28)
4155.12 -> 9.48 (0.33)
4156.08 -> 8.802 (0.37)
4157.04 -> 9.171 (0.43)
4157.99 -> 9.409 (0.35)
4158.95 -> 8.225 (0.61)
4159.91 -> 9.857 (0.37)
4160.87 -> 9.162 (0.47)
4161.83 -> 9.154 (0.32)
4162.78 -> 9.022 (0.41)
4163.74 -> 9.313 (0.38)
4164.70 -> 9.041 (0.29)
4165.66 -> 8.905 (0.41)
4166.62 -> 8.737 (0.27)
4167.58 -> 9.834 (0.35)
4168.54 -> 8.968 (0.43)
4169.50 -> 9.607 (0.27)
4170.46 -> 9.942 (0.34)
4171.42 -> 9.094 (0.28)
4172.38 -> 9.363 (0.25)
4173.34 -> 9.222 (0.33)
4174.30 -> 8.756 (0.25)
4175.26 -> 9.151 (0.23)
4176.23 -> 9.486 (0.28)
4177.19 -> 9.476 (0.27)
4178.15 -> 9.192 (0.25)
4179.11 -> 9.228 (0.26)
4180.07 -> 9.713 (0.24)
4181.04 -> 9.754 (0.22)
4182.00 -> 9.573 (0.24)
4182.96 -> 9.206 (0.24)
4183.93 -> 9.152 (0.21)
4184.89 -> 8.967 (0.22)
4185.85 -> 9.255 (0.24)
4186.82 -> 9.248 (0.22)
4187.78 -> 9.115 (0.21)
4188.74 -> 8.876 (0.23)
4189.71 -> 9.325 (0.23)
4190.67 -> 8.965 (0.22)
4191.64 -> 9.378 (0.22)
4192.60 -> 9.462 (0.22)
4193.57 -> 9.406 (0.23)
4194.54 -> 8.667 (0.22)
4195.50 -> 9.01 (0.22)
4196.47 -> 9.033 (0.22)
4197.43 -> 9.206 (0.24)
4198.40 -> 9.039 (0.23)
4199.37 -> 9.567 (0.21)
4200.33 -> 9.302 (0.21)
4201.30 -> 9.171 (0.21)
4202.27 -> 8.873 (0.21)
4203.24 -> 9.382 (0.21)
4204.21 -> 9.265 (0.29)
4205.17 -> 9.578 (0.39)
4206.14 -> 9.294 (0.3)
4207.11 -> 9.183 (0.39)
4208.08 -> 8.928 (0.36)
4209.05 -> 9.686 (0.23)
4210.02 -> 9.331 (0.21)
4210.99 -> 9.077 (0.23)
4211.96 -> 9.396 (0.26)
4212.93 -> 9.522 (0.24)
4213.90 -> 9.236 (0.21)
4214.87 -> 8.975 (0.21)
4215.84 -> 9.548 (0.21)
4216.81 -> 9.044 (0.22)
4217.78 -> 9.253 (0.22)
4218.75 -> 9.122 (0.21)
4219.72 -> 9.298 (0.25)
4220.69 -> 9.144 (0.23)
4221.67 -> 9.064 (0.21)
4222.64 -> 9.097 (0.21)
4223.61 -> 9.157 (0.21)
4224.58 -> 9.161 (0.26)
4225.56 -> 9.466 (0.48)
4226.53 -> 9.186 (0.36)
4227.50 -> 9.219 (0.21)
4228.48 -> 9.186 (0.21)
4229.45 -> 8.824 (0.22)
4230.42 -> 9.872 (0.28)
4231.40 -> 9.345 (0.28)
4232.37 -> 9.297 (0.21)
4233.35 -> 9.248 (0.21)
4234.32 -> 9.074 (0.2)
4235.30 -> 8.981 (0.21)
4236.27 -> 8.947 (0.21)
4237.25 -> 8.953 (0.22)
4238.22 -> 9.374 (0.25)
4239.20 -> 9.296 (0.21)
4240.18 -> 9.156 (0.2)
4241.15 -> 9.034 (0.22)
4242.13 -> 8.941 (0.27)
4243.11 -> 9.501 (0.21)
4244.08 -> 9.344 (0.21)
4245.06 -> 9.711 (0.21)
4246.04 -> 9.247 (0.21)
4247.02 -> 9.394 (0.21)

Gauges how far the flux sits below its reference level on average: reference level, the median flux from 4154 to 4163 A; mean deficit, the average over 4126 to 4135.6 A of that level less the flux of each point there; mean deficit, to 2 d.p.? -0.21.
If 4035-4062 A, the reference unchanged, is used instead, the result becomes -0.55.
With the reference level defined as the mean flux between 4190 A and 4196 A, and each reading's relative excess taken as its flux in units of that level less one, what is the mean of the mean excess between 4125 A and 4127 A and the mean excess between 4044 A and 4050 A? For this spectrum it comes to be 0.052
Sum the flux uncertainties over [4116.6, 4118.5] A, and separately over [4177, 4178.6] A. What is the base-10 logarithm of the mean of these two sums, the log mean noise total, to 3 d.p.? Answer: -0.314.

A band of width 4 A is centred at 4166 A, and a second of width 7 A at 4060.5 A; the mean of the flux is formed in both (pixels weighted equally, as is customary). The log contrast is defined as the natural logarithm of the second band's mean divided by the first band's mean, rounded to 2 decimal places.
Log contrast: 0.05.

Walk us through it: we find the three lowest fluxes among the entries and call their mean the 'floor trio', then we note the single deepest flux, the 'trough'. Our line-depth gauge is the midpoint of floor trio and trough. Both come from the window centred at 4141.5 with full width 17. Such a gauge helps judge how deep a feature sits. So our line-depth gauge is 8.6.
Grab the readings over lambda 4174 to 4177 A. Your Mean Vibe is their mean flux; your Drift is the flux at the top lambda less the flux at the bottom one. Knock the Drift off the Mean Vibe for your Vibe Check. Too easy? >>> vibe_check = 8.4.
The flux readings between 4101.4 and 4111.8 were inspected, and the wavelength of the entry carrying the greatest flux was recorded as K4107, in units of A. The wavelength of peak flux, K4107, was 4101.89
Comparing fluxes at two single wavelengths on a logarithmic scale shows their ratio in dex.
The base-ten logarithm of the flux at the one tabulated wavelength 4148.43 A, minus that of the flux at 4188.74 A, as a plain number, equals -0.03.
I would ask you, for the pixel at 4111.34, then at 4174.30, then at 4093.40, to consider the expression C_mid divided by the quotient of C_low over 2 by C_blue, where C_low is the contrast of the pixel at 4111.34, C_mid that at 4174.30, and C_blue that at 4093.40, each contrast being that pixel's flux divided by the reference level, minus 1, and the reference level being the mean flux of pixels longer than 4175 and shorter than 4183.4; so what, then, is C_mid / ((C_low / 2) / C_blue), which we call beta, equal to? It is -0.15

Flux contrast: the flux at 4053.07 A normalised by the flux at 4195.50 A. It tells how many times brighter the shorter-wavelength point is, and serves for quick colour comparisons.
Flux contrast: 1.055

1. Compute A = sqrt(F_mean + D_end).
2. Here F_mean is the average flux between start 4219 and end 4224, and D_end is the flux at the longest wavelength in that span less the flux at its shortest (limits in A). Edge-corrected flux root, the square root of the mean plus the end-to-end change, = 3.00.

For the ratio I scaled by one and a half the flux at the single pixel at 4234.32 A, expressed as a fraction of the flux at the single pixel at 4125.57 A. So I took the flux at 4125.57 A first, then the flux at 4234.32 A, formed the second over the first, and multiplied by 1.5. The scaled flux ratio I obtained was 1.43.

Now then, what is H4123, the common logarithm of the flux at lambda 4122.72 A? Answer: 0.973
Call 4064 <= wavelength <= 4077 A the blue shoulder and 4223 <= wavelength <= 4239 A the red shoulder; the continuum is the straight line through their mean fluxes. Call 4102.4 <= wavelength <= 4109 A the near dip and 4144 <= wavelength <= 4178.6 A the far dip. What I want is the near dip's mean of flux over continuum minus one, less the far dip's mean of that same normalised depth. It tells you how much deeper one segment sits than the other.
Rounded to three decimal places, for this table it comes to 0.029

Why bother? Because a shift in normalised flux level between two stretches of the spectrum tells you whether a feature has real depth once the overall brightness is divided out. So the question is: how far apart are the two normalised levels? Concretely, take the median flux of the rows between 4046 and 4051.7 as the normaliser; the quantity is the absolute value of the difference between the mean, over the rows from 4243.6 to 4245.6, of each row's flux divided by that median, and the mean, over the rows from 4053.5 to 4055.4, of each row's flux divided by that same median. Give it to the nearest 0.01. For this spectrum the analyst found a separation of 0.04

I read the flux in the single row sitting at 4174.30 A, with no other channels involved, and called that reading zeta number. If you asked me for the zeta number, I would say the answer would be 8.756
